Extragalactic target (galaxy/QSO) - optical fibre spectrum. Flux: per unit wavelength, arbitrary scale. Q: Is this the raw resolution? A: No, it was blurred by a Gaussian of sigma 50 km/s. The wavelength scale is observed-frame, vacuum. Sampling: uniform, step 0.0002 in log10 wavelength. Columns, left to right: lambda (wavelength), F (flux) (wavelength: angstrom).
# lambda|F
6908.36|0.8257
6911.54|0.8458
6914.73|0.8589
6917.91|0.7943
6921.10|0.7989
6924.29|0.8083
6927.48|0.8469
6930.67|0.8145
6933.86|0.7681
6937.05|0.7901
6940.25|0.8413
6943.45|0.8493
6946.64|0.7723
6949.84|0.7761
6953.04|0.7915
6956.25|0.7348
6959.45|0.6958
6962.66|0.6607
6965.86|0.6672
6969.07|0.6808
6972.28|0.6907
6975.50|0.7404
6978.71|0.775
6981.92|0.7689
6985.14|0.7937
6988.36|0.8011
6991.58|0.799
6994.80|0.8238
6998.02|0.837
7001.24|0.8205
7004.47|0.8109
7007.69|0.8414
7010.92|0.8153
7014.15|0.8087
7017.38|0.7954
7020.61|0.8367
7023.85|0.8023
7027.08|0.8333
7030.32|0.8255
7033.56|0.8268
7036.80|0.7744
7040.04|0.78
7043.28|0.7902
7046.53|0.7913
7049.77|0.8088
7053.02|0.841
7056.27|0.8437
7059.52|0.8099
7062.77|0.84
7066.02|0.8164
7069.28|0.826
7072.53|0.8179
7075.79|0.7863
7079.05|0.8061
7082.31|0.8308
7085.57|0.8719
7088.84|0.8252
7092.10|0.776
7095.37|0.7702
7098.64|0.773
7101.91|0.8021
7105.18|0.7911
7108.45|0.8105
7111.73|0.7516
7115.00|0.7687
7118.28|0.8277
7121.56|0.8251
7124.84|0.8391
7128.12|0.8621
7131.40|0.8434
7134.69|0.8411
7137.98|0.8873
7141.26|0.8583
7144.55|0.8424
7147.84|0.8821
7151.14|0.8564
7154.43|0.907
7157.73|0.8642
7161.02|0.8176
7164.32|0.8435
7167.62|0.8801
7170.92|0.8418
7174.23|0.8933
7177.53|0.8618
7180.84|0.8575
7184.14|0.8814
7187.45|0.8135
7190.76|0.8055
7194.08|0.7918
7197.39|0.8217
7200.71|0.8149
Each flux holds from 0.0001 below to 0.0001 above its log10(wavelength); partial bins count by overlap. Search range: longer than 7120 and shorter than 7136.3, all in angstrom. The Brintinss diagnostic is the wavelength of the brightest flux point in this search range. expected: 7128.12 angstrom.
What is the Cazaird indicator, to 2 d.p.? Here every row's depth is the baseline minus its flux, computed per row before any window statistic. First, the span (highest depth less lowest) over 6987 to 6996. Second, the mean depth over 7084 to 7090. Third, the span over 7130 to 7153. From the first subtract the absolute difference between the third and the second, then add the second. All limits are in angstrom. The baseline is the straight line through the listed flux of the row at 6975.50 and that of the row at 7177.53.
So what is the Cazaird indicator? -0.11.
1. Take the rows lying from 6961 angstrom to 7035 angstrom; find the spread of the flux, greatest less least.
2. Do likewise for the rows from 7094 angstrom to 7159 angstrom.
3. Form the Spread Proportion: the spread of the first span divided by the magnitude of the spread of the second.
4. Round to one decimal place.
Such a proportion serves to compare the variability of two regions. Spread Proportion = 1.2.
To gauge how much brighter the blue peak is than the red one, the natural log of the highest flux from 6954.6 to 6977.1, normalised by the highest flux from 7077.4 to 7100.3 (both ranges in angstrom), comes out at -0.16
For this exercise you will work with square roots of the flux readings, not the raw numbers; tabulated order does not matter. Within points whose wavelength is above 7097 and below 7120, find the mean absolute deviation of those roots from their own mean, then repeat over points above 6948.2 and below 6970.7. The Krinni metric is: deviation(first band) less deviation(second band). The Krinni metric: -0.014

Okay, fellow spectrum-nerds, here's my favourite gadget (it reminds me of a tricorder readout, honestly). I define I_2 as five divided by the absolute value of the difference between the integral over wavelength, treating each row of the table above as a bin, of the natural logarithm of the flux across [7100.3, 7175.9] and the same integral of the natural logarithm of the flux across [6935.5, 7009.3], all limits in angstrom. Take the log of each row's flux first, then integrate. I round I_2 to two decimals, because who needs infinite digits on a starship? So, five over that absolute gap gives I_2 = 0.82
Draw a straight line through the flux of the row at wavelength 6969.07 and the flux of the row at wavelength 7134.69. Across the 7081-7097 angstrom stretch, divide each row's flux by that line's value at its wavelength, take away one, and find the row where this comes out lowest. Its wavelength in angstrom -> 7095.37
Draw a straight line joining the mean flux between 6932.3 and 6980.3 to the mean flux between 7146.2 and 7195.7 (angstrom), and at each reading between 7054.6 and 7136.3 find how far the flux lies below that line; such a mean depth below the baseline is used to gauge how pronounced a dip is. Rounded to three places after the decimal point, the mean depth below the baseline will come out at 0.002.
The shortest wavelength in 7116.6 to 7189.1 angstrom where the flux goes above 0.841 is 7128.12 angstrom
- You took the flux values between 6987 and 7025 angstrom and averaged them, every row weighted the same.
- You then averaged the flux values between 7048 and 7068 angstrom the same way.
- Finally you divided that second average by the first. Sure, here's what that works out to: 1.01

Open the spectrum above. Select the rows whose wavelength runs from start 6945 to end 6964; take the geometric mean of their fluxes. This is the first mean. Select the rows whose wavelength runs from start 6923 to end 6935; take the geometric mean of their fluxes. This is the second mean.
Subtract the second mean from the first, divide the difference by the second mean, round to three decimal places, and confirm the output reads -0.089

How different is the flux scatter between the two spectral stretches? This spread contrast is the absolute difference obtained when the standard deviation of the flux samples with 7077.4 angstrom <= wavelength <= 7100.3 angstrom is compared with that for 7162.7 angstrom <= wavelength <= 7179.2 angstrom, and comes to 0.015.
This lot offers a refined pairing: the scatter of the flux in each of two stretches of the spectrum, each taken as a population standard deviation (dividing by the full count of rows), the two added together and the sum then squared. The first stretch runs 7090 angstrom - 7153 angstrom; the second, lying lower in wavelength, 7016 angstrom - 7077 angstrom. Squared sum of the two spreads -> 0.004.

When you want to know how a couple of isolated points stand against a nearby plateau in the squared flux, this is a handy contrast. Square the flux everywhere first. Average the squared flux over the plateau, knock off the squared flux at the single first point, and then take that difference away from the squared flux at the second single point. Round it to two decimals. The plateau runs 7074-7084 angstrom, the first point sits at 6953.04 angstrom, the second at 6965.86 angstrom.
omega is 0.42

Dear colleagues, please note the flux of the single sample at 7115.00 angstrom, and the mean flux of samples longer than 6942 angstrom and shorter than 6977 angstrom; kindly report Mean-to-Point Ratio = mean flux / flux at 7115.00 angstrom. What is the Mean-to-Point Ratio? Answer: 0.95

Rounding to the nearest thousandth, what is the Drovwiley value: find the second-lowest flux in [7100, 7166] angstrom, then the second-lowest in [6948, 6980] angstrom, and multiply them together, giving 0.513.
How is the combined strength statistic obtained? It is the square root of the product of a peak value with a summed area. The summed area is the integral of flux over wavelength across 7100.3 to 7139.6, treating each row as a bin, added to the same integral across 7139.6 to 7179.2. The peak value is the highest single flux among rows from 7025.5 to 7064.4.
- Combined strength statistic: 7.49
